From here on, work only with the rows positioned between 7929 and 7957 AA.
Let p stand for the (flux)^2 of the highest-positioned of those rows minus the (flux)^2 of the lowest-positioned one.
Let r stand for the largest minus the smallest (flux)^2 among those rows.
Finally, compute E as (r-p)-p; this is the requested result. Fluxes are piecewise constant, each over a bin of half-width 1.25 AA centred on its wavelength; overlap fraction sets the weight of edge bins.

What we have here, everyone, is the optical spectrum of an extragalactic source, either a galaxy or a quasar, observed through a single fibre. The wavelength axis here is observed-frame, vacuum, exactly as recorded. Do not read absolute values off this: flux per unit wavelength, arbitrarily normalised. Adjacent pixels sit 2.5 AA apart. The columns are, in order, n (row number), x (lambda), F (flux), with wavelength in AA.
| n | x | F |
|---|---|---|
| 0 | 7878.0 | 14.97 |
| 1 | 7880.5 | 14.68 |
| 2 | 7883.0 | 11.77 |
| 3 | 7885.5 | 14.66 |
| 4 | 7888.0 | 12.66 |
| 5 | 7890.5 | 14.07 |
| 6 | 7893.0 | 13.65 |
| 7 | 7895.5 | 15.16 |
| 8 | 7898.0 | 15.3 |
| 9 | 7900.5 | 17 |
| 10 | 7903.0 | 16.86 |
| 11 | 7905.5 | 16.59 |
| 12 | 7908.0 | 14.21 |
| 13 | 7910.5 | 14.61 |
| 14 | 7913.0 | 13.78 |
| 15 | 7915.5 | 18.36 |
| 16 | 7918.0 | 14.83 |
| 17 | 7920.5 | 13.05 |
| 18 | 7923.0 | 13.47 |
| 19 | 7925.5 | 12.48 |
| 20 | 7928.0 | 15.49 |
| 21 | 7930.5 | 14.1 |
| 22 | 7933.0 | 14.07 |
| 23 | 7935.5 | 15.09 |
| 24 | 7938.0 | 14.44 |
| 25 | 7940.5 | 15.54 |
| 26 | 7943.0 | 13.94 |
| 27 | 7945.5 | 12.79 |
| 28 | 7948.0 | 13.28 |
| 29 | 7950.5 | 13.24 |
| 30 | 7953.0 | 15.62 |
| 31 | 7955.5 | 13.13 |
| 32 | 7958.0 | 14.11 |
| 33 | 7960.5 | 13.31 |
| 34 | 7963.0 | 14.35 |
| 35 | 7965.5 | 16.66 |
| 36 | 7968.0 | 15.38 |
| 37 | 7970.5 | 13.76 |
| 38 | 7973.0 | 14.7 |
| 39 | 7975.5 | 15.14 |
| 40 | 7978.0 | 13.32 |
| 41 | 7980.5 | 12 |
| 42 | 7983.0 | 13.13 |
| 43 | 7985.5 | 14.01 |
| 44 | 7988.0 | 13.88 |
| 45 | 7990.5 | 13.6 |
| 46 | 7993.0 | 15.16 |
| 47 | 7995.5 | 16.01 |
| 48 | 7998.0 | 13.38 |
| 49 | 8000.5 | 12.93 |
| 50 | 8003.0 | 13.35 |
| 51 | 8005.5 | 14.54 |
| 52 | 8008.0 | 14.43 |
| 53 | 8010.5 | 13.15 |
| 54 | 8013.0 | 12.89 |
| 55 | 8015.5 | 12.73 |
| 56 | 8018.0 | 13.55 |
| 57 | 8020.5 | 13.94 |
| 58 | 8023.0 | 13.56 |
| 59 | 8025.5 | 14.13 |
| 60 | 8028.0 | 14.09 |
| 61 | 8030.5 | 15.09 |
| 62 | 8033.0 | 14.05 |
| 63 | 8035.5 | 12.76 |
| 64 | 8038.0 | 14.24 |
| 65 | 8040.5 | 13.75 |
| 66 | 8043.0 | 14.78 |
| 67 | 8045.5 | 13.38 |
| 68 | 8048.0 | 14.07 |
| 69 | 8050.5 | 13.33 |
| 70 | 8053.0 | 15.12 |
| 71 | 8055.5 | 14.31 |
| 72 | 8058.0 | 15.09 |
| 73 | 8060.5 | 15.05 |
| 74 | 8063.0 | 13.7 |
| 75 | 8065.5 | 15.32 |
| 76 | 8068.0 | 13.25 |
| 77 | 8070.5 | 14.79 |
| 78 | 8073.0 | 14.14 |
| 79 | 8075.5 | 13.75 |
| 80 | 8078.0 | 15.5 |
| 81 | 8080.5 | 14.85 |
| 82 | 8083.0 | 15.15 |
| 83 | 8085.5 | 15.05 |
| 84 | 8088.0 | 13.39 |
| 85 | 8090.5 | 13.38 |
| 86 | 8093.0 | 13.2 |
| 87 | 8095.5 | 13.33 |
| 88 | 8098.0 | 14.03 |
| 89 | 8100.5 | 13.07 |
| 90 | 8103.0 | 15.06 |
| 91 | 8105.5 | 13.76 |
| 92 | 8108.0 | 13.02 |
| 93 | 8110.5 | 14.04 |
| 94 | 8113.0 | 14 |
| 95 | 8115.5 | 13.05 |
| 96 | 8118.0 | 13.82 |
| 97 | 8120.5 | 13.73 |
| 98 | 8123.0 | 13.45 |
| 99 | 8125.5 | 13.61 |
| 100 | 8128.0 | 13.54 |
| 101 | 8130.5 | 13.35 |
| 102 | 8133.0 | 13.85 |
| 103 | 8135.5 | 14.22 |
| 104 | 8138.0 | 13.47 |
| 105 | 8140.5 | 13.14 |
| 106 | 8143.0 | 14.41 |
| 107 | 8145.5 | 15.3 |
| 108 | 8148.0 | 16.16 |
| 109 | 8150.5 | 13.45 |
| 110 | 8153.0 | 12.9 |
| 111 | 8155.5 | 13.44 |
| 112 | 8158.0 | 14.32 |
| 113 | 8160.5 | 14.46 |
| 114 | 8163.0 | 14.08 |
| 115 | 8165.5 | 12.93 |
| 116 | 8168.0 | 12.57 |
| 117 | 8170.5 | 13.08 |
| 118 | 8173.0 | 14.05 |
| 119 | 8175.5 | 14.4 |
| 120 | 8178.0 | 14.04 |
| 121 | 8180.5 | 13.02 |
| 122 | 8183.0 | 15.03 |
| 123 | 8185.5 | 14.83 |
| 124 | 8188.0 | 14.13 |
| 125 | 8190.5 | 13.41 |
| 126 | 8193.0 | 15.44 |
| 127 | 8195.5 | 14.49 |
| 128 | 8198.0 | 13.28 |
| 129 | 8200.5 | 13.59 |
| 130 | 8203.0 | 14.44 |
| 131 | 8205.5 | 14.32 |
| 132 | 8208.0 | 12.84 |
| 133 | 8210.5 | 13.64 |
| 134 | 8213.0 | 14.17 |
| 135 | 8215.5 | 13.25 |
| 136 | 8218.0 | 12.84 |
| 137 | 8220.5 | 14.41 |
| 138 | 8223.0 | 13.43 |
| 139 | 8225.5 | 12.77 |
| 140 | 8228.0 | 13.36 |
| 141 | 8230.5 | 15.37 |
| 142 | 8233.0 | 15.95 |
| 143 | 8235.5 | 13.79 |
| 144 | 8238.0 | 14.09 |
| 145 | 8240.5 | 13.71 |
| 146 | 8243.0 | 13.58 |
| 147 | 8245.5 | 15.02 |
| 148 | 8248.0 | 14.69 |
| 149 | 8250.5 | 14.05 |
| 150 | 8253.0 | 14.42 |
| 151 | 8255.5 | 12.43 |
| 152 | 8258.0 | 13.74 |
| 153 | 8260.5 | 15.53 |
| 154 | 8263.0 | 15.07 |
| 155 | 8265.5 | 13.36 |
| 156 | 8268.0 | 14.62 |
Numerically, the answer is 133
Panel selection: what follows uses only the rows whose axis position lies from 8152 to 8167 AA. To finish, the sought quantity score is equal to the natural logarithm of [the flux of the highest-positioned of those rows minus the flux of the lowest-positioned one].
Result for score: -3.5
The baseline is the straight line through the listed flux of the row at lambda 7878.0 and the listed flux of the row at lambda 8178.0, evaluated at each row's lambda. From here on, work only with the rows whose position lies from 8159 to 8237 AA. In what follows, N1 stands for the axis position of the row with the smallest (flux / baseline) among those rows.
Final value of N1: 8168.0 AA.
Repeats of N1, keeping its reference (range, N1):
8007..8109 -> 8015.5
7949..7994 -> 7980.5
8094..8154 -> 8108.0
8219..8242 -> 8225.5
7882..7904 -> 7883.0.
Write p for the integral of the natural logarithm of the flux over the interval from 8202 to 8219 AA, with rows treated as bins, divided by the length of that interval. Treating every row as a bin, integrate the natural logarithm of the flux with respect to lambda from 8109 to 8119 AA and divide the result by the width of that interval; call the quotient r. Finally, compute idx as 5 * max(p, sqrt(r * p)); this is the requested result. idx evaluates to 13.1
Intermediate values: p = 2.61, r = 2.62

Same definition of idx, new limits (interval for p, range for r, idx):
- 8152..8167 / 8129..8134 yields 13.1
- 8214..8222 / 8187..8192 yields 13.1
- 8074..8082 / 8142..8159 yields 13.4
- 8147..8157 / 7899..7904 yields 13.6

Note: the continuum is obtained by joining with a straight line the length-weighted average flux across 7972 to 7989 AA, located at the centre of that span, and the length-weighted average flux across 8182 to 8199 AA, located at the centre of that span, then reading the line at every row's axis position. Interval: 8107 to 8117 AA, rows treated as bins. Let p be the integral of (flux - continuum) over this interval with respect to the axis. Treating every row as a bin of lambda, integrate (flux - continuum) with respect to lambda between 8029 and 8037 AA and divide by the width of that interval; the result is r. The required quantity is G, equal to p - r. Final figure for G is -6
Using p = -5.9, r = 0.1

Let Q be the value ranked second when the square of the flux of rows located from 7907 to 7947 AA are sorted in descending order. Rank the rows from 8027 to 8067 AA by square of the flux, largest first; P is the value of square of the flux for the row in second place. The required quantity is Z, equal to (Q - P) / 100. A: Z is 0.13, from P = 229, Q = 241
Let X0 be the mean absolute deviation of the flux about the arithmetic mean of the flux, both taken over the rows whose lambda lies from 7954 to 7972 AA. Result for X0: 0.93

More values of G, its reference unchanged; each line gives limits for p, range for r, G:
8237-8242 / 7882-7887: -3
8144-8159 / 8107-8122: 1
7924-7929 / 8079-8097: 2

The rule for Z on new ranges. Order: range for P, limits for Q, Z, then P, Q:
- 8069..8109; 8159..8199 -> -0.04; 230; 226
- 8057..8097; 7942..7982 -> 0.09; 235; 244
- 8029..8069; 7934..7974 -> 0.15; 229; 244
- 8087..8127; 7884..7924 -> 0.92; 197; 289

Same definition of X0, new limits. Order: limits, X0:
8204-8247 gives 0.70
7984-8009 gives 0.72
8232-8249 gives 0.70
